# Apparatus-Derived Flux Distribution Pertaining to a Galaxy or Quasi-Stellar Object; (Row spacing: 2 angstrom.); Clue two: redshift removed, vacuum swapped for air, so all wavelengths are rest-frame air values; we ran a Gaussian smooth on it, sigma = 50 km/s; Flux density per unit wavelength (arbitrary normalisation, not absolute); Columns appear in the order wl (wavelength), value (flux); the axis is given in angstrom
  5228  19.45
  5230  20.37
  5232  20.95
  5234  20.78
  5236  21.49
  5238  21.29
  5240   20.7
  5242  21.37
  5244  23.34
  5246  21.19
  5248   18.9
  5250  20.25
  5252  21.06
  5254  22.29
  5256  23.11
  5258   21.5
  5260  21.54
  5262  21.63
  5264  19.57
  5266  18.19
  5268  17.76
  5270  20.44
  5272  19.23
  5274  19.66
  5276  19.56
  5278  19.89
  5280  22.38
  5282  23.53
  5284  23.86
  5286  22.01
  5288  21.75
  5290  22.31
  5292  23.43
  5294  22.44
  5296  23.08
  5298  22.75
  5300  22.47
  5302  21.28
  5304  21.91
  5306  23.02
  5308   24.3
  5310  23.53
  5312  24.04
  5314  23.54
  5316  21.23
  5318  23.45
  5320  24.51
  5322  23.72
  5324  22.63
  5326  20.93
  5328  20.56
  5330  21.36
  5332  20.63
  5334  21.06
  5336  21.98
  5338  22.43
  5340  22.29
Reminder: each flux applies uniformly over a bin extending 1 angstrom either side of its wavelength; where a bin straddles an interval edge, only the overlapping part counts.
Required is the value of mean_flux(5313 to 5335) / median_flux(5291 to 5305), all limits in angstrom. 0.99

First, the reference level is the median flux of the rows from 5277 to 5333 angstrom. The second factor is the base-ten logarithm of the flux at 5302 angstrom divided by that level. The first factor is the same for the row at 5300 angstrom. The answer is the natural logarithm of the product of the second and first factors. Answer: -10.2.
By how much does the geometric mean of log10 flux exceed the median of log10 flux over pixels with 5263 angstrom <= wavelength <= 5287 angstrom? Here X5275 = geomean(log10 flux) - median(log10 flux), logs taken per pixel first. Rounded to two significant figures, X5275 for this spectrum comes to 0.013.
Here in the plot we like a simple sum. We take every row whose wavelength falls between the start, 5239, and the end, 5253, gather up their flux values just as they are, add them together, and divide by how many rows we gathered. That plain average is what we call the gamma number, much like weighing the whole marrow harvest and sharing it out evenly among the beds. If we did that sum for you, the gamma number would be 21.0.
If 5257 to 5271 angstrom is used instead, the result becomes 20.1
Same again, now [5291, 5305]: 22.5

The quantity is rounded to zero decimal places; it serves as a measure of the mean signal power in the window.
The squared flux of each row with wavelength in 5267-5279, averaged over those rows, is 378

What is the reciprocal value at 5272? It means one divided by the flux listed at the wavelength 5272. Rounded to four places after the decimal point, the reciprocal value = 0.0520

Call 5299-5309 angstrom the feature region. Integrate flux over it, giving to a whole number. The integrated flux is 226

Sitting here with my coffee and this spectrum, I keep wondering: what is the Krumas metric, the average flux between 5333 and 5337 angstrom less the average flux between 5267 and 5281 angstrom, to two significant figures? 1.7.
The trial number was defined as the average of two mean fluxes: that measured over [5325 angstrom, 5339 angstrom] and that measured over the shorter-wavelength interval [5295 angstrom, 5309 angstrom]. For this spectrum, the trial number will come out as 22.0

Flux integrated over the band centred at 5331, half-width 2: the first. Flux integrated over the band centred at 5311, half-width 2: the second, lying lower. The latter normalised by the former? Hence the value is 1.13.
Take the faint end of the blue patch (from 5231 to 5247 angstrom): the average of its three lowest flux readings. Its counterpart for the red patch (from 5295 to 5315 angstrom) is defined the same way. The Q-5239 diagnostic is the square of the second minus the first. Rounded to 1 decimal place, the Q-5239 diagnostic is 1.2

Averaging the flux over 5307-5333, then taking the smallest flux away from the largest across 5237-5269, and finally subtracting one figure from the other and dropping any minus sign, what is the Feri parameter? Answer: 17.1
